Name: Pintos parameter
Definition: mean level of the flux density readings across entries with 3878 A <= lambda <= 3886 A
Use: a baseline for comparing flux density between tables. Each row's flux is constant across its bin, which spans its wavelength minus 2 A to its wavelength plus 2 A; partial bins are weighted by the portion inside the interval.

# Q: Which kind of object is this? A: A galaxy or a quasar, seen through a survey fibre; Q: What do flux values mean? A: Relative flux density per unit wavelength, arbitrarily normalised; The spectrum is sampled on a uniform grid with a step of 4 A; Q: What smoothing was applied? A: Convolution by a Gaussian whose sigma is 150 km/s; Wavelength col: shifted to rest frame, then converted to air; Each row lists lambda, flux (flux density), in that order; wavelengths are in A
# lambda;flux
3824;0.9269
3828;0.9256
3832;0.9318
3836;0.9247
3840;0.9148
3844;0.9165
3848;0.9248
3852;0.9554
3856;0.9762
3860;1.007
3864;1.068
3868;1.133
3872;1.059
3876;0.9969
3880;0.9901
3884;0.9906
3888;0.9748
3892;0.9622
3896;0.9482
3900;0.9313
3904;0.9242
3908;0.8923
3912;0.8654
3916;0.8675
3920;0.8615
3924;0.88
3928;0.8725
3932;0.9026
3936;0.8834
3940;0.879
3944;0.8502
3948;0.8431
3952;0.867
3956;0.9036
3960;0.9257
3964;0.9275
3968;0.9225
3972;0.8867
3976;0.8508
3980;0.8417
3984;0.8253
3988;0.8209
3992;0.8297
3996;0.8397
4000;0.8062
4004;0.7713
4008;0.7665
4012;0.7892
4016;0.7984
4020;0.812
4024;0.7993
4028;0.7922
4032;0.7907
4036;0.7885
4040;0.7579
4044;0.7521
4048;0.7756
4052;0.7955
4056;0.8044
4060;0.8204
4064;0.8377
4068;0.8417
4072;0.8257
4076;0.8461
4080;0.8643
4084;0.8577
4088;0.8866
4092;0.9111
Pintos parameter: 0.99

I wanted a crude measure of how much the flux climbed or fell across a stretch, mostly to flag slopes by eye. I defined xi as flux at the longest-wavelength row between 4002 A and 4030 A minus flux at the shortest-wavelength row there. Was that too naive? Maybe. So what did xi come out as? 0.02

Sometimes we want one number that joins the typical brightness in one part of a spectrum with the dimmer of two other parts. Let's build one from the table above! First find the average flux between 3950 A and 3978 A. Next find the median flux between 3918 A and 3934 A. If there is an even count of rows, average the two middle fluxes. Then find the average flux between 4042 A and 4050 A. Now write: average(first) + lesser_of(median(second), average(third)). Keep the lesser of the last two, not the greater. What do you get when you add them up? 1.66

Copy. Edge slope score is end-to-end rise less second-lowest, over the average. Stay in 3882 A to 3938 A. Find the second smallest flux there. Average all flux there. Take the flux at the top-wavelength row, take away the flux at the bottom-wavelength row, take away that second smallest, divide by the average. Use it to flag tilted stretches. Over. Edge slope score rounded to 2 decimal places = -1.07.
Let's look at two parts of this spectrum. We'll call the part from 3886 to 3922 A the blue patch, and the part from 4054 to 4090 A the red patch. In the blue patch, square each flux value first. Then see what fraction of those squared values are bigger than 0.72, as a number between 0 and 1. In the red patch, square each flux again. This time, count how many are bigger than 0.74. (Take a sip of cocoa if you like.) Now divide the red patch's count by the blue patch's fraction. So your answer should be 2.0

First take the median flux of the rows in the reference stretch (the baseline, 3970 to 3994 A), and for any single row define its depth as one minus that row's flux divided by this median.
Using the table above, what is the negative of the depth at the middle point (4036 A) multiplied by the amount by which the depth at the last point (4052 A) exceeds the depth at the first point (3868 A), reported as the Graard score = -0.023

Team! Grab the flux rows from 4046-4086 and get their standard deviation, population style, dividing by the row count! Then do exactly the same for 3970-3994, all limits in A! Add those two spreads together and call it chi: 0.05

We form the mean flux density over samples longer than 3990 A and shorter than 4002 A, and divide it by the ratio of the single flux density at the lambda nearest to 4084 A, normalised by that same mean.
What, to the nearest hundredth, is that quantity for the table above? 0.79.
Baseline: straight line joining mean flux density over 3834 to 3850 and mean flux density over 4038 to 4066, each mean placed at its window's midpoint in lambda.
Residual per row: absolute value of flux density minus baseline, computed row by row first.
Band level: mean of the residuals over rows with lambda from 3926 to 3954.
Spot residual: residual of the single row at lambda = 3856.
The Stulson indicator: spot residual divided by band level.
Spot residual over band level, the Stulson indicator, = 3.9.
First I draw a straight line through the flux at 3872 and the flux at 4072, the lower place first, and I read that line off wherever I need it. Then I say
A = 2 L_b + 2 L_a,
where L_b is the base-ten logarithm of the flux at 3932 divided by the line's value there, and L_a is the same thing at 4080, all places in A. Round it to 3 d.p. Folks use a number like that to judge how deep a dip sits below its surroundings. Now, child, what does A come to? -0.030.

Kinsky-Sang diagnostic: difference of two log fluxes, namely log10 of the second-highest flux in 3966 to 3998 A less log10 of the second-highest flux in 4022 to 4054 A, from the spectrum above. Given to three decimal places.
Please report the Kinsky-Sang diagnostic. 0.047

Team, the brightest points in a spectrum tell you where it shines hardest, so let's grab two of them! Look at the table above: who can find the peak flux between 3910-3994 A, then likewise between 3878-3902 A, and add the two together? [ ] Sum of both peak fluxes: 1.92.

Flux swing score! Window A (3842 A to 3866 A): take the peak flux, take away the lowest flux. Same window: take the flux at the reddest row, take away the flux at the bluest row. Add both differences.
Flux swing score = 0.30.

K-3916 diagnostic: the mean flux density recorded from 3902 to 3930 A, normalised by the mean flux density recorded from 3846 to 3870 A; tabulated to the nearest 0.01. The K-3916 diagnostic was 0.87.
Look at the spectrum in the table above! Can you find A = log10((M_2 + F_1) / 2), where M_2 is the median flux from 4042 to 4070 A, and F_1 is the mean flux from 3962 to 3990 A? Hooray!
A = -0.08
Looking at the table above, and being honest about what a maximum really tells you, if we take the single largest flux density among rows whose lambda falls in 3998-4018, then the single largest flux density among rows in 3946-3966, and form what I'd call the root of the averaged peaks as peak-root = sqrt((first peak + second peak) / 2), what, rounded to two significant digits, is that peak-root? 0.93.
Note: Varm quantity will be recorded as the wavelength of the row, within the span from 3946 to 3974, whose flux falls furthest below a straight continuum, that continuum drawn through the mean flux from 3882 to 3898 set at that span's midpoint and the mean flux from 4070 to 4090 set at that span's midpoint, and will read 3948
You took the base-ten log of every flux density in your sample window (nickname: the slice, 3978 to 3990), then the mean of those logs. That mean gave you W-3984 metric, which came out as -0.08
